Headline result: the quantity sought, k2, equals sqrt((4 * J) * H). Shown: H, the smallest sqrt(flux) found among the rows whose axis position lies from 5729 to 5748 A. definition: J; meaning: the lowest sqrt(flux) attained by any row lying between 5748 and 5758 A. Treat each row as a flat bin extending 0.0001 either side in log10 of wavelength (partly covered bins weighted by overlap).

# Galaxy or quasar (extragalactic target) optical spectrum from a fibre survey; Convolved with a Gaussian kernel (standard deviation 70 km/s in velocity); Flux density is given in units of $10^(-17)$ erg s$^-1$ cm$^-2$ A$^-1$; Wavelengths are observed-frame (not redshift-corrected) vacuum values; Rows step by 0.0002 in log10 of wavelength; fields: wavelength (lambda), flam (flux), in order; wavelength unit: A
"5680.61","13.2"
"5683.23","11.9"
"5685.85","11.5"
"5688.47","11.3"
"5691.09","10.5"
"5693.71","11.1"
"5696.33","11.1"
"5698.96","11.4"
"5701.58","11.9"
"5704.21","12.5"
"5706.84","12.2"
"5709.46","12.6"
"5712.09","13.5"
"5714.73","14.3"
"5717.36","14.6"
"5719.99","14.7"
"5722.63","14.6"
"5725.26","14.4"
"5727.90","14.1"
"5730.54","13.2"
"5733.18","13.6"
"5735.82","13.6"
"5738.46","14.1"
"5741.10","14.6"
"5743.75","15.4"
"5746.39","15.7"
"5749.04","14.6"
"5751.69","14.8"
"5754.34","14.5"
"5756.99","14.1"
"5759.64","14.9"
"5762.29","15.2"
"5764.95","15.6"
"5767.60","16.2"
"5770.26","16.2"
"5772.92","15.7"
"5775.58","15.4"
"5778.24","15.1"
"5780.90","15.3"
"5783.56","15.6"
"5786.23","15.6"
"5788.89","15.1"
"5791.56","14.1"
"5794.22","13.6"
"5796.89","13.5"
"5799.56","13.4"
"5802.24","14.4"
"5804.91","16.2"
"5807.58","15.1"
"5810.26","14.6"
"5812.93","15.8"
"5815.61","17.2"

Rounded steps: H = 3.63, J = 3.75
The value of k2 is 7.39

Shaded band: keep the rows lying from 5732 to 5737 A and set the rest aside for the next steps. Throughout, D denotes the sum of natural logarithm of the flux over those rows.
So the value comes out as 5.22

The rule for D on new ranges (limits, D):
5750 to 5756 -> 5.37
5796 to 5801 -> 5.20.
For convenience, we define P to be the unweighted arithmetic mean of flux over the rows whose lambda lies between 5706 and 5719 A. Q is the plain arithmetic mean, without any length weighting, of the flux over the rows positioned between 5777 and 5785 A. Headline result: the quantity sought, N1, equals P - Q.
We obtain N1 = -1.9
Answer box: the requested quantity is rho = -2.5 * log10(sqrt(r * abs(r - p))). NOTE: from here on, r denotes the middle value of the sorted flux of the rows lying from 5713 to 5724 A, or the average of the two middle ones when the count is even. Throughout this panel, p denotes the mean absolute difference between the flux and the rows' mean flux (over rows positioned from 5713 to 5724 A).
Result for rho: -2.91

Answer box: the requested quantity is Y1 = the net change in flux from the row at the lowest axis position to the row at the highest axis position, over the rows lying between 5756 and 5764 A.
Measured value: 1.1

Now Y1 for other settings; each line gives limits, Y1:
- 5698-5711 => 1.2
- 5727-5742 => 0.5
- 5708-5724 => 2.0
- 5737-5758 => 0.0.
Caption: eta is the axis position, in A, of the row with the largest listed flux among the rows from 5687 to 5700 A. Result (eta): 5698.96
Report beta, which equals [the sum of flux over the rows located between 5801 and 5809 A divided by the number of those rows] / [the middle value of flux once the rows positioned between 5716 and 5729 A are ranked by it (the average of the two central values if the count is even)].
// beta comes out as 1.04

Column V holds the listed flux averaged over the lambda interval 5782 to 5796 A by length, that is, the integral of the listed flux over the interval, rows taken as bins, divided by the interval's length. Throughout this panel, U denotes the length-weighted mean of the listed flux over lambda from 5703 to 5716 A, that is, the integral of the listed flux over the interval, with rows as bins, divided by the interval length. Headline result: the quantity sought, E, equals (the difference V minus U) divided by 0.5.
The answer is 4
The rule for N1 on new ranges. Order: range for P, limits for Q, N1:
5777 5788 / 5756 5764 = 0.7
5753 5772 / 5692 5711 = 3.4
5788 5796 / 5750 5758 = -0.2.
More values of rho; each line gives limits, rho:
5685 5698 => -2.60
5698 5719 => -2.70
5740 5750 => -2.92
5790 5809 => -2.84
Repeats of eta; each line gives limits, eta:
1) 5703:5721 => 5719.99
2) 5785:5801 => 5786.23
